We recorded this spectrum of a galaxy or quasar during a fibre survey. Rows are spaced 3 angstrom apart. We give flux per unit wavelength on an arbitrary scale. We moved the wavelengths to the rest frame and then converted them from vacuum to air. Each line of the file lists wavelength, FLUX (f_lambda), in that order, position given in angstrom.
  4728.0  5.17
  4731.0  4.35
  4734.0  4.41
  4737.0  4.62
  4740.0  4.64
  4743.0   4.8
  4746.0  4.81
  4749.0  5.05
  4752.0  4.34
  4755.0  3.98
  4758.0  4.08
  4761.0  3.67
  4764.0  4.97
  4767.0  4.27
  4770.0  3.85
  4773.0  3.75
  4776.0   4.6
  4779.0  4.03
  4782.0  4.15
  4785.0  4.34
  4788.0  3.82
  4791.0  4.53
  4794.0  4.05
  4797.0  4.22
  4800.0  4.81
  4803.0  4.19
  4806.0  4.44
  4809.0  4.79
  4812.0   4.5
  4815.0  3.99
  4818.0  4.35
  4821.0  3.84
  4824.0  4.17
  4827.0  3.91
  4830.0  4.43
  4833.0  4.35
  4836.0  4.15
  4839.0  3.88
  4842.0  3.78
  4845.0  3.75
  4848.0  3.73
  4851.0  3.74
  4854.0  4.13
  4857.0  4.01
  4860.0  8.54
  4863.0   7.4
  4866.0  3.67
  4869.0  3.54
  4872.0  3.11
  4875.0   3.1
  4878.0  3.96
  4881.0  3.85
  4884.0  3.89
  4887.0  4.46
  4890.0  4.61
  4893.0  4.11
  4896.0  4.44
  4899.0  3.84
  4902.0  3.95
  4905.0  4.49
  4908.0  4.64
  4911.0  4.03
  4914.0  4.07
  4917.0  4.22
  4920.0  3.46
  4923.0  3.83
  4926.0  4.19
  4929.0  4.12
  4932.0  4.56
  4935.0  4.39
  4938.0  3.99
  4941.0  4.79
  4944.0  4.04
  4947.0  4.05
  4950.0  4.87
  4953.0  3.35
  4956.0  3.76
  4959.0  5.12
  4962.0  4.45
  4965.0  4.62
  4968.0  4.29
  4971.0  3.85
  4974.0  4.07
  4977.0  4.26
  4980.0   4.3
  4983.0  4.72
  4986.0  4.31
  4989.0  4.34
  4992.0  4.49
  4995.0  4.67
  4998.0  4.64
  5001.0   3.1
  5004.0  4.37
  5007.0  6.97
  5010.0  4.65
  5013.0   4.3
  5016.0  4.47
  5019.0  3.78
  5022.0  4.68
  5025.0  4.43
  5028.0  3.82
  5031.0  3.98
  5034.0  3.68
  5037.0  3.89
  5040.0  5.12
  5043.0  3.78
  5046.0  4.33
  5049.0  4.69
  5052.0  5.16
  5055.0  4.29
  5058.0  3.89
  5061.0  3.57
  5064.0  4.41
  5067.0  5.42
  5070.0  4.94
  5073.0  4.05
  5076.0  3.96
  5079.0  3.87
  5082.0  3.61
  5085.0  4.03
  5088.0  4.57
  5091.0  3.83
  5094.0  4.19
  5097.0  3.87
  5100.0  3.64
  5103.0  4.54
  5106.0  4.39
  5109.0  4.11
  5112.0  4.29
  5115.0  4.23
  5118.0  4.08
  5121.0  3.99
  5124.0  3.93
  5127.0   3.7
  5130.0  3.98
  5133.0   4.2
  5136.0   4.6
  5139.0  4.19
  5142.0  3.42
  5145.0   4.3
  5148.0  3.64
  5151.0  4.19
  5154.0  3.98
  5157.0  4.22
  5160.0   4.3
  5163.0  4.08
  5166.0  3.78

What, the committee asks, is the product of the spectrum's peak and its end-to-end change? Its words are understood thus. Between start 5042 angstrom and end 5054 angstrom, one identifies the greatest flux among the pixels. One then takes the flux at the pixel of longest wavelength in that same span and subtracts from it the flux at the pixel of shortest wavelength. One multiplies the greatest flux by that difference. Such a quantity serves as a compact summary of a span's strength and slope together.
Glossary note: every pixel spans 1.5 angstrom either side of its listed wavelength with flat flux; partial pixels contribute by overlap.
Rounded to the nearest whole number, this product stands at 7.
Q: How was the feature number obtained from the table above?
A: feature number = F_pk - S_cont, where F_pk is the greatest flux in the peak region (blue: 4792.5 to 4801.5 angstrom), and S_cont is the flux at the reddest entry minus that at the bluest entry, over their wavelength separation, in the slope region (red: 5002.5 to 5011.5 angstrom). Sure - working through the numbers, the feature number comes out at 4.76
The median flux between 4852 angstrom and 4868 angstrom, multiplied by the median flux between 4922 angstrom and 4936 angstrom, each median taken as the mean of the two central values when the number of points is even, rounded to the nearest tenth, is 17.3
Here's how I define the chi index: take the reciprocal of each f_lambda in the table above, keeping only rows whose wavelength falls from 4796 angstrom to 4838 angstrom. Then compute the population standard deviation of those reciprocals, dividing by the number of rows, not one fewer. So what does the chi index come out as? 0.015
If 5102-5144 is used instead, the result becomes 0.019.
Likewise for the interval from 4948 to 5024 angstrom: 0.033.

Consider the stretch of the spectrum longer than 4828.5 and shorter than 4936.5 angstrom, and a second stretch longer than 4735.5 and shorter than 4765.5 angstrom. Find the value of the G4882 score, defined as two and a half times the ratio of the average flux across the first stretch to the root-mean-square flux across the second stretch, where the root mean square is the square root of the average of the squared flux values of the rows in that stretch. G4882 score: 2.34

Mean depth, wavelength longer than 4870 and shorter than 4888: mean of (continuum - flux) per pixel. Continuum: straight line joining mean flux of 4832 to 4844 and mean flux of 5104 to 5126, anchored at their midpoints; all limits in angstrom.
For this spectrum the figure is 0.33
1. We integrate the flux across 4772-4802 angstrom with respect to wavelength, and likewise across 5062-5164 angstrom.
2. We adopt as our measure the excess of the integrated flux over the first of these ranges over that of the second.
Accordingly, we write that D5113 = -295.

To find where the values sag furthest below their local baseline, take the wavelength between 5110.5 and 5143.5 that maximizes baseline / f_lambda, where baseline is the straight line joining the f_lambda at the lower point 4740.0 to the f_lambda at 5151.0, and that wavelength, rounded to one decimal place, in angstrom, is 5142.0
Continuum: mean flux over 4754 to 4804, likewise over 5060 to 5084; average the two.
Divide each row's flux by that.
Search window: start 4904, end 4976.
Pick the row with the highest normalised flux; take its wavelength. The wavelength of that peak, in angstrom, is 4959.0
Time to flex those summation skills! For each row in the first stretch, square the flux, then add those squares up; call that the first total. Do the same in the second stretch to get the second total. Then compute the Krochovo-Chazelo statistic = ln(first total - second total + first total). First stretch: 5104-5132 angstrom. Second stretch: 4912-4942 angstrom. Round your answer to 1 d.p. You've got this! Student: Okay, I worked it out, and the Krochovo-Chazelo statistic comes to 4.8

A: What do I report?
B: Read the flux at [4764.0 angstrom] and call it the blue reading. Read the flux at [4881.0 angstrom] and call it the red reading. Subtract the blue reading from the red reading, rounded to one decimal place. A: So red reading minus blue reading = -1.1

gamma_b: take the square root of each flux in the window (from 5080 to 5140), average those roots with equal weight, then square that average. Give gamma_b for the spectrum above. 4.09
